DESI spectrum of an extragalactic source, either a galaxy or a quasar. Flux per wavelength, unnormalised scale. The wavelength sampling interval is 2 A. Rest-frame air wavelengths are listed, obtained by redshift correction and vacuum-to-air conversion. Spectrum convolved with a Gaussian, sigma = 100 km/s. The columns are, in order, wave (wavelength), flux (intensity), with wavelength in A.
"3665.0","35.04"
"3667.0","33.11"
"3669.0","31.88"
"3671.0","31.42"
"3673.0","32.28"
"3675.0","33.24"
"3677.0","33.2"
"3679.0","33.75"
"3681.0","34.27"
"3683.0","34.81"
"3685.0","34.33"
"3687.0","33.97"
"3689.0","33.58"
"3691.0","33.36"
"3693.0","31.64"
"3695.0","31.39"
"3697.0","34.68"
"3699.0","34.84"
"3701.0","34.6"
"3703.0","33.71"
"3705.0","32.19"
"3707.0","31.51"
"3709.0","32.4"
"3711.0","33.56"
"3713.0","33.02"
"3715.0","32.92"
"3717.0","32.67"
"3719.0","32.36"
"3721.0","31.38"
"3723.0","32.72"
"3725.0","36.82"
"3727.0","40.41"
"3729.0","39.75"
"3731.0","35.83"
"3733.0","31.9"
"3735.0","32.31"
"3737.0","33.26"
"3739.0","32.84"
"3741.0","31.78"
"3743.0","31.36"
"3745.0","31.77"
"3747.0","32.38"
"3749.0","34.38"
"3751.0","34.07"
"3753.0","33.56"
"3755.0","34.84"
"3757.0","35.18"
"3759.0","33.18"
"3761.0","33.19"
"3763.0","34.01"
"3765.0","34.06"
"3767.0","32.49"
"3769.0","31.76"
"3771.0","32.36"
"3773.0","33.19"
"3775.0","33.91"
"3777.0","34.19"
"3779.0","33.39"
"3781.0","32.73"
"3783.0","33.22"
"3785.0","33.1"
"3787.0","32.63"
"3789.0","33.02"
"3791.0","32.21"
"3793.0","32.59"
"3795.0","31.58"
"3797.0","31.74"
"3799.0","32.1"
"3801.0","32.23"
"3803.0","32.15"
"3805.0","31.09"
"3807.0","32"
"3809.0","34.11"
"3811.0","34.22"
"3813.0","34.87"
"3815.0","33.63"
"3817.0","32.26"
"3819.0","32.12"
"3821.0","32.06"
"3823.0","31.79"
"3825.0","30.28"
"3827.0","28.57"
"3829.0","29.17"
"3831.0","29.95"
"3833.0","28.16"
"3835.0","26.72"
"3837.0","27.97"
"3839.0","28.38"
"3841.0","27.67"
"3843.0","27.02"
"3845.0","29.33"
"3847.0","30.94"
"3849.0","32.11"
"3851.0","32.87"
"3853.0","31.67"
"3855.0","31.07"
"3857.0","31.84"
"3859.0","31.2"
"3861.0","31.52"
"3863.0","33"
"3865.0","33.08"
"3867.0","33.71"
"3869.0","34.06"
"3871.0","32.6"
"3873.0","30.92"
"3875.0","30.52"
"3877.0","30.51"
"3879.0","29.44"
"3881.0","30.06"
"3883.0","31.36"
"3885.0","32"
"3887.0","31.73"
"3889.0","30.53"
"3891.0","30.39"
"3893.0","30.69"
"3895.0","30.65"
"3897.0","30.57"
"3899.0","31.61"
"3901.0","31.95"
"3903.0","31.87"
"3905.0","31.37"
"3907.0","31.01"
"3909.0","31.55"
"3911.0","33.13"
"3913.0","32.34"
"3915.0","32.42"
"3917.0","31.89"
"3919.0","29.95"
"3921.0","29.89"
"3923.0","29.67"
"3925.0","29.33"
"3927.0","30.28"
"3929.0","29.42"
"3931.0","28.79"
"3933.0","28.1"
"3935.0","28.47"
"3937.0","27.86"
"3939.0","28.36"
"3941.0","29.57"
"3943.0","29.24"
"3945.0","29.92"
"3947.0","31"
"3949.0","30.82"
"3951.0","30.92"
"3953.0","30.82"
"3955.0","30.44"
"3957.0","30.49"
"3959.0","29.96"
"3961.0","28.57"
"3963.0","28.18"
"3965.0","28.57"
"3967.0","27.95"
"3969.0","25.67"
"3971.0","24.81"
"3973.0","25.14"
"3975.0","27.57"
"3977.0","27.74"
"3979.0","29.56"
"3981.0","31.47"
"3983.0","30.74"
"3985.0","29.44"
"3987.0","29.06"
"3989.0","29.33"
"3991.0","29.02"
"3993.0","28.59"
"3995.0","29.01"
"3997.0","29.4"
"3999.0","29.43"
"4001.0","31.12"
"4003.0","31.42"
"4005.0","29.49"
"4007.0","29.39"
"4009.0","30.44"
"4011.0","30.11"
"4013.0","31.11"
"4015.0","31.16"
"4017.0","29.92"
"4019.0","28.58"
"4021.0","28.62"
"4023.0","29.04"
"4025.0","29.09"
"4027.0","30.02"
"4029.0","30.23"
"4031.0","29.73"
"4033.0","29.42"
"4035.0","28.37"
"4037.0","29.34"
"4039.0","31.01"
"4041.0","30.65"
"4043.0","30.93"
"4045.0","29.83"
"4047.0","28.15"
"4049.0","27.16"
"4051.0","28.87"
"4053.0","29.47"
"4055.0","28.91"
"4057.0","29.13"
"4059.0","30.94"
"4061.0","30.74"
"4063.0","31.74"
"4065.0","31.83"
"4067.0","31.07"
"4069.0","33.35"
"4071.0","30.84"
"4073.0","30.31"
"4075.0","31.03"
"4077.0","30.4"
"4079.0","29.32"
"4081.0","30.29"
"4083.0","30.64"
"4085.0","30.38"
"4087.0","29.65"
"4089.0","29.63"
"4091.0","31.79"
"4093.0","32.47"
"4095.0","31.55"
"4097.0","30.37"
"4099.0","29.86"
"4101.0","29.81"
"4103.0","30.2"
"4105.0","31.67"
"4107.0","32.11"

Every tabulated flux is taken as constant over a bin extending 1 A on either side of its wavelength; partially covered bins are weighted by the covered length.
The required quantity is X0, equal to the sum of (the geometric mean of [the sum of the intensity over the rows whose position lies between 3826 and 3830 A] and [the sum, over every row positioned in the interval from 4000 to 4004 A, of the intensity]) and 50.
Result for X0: 110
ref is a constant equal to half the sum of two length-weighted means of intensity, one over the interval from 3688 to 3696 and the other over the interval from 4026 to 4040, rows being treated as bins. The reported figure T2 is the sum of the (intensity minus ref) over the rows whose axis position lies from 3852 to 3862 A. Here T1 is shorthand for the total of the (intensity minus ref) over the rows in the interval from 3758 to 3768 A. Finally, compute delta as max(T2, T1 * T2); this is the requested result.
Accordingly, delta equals 20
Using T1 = 11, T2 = 2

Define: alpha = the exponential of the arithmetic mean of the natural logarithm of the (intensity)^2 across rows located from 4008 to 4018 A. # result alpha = 933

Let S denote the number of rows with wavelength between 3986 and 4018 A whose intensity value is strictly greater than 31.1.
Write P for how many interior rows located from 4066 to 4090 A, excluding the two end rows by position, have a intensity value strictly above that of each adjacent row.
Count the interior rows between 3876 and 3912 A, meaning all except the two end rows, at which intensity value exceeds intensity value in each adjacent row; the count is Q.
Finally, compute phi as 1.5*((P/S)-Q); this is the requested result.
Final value -3.4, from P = 3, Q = 3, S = 4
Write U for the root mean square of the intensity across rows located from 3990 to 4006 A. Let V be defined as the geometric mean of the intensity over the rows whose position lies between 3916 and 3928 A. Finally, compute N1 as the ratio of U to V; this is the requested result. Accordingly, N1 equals 0.98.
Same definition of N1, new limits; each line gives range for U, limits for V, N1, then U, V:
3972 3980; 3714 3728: 0.81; 28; 34.1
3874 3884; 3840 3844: 1.11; 30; 27.3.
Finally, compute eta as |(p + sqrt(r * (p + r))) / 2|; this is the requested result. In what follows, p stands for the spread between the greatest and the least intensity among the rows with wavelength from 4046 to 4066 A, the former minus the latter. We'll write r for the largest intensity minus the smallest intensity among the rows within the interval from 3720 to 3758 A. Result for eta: 7.9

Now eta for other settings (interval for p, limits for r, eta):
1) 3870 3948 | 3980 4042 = 5.2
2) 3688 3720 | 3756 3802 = 4.2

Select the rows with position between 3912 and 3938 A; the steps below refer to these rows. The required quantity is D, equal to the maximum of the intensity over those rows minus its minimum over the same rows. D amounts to 4.6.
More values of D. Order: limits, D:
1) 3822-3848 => 5.1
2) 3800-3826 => 4.6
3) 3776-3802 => 2.6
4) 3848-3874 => 3.1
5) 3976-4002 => 3.7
